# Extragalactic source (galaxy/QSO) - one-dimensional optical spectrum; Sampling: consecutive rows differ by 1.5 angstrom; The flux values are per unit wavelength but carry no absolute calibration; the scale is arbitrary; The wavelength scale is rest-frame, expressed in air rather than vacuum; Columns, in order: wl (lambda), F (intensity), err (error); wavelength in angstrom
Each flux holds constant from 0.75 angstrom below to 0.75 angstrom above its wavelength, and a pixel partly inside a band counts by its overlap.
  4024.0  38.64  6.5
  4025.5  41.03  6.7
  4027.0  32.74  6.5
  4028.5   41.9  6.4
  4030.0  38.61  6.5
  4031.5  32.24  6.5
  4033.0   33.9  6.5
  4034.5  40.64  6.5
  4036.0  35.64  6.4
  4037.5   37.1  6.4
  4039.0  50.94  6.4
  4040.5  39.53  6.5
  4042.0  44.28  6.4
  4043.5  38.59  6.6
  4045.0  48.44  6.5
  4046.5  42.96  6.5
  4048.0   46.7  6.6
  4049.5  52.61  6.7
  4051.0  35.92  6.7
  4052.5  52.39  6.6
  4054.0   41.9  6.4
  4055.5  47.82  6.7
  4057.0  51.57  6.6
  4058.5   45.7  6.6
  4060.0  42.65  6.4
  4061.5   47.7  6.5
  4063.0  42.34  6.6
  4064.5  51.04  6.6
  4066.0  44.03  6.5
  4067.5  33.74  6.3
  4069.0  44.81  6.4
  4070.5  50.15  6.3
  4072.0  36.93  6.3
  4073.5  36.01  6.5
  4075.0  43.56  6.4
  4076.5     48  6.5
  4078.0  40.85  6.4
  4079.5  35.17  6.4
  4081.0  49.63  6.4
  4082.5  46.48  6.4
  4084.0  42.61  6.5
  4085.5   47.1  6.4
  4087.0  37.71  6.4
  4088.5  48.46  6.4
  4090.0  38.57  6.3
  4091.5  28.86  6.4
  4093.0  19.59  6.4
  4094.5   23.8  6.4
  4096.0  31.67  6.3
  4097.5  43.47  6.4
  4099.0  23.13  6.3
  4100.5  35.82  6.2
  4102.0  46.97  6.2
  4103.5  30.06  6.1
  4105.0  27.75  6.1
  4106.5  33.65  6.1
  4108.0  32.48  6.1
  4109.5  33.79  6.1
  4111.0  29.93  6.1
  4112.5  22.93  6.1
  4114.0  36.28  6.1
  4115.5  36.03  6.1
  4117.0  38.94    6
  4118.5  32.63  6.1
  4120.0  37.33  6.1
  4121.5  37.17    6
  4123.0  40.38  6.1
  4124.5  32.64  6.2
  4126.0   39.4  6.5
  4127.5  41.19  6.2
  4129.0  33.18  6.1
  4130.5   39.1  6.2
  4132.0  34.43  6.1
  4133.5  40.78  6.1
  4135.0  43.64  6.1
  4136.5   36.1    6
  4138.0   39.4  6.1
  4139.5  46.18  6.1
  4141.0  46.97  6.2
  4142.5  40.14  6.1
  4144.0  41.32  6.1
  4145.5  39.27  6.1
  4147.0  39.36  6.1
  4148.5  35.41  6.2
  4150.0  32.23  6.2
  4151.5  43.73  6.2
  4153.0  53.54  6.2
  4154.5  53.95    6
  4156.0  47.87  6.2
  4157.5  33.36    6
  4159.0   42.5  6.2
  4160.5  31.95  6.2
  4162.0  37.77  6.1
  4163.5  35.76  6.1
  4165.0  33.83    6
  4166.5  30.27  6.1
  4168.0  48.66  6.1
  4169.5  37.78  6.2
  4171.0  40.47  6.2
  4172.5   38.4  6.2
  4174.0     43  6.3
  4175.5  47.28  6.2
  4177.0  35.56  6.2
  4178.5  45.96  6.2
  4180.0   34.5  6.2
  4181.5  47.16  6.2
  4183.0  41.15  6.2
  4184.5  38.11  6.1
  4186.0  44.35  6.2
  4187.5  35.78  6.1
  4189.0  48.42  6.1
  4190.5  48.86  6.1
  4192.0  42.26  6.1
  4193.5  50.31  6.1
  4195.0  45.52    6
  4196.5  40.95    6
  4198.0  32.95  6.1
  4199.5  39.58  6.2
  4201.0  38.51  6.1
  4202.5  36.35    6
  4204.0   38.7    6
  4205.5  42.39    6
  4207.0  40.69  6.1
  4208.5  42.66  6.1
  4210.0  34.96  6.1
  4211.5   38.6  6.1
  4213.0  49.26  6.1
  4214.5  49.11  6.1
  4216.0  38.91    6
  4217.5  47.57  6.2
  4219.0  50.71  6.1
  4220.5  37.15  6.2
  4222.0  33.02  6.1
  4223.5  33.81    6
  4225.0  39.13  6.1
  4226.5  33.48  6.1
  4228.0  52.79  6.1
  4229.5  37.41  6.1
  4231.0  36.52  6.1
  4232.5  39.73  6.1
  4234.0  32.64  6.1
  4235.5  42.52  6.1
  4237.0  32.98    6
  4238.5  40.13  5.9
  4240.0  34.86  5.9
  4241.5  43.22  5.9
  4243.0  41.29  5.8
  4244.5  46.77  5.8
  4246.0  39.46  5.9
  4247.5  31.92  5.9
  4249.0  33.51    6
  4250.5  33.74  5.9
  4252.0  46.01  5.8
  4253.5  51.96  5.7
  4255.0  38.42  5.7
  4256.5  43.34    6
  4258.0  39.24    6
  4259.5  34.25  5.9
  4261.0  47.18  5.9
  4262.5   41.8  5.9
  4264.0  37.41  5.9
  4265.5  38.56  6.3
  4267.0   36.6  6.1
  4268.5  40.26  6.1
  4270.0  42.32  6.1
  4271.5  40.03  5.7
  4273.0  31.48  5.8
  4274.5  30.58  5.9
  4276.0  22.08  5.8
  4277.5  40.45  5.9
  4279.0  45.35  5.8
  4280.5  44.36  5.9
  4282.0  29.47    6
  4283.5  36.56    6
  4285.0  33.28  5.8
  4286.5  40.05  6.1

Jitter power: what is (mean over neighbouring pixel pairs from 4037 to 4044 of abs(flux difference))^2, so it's 80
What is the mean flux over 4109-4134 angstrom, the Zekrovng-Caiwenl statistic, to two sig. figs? 36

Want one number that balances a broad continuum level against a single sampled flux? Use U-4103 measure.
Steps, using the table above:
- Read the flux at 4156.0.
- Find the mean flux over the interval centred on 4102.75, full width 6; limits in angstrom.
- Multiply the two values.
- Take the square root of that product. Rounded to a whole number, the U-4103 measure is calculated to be 41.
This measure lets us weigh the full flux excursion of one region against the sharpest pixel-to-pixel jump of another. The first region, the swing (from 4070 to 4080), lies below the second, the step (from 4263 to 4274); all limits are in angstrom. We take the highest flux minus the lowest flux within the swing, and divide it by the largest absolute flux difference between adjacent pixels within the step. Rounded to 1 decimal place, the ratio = 1.8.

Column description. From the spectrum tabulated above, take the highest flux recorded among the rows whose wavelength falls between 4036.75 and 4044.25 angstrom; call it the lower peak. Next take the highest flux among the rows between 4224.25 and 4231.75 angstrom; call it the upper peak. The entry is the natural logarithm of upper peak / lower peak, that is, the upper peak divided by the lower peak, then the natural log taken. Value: 0.04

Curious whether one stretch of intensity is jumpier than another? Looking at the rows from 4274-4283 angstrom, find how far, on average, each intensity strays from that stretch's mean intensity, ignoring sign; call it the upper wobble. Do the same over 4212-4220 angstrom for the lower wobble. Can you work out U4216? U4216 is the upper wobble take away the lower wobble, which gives 4.7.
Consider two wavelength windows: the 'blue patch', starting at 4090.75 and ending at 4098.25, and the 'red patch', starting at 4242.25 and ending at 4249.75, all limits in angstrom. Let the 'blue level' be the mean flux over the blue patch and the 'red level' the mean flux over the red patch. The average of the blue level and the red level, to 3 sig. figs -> 34.0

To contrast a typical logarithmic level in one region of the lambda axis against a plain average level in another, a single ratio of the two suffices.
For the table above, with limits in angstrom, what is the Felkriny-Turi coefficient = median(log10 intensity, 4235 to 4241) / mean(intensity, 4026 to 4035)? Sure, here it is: 0.0429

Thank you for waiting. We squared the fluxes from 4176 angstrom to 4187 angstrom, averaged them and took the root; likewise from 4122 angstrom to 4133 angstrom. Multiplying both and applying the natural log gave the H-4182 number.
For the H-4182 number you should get 7.34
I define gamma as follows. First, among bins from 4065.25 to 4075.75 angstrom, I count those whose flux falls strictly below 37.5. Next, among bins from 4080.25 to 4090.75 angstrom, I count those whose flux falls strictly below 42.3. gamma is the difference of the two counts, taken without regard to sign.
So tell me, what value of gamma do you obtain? 1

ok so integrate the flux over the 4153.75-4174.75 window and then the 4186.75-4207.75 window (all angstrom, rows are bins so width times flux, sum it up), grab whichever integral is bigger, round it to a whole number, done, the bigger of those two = 872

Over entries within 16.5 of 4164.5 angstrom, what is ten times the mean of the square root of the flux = 63.2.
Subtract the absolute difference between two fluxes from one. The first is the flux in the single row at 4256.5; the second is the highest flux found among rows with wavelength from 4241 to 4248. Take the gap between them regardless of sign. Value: -2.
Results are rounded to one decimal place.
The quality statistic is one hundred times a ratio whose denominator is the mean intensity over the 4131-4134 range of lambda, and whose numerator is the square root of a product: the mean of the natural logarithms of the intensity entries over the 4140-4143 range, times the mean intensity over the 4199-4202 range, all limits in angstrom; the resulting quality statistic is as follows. 32.3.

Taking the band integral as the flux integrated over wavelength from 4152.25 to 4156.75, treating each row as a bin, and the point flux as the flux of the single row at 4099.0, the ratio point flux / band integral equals 0.10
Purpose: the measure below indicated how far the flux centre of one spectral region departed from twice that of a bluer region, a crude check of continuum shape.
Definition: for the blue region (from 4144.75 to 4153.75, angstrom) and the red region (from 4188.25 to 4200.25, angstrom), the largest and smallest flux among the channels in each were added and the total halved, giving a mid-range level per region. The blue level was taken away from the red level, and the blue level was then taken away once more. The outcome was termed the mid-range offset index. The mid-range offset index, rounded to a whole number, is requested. -44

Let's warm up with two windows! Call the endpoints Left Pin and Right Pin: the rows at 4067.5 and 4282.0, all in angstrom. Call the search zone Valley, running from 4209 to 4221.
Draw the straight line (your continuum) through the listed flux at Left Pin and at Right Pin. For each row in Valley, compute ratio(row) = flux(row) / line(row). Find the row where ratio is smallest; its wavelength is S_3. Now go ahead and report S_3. 4210.0 angstrom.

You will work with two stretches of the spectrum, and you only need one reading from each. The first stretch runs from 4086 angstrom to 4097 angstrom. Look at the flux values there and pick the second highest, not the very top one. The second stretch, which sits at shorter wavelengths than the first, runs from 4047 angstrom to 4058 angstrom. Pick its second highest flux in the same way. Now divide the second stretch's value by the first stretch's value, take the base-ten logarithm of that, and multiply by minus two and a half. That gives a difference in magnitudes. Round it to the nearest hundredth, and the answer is -0.33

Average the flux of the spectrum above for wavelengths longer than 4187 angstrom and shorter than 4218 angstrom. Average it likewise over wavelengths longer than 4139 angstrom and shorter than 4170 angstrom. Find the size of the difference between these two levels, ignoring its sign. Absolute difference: 1.5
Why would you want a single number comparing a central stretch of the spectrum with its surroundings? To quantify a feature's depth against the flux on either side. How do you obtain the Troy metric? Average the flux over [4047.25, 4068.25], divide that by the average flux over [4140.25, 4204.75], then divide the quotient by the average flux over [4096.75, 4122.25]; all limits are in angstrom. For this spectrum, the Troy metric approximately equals 0.033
